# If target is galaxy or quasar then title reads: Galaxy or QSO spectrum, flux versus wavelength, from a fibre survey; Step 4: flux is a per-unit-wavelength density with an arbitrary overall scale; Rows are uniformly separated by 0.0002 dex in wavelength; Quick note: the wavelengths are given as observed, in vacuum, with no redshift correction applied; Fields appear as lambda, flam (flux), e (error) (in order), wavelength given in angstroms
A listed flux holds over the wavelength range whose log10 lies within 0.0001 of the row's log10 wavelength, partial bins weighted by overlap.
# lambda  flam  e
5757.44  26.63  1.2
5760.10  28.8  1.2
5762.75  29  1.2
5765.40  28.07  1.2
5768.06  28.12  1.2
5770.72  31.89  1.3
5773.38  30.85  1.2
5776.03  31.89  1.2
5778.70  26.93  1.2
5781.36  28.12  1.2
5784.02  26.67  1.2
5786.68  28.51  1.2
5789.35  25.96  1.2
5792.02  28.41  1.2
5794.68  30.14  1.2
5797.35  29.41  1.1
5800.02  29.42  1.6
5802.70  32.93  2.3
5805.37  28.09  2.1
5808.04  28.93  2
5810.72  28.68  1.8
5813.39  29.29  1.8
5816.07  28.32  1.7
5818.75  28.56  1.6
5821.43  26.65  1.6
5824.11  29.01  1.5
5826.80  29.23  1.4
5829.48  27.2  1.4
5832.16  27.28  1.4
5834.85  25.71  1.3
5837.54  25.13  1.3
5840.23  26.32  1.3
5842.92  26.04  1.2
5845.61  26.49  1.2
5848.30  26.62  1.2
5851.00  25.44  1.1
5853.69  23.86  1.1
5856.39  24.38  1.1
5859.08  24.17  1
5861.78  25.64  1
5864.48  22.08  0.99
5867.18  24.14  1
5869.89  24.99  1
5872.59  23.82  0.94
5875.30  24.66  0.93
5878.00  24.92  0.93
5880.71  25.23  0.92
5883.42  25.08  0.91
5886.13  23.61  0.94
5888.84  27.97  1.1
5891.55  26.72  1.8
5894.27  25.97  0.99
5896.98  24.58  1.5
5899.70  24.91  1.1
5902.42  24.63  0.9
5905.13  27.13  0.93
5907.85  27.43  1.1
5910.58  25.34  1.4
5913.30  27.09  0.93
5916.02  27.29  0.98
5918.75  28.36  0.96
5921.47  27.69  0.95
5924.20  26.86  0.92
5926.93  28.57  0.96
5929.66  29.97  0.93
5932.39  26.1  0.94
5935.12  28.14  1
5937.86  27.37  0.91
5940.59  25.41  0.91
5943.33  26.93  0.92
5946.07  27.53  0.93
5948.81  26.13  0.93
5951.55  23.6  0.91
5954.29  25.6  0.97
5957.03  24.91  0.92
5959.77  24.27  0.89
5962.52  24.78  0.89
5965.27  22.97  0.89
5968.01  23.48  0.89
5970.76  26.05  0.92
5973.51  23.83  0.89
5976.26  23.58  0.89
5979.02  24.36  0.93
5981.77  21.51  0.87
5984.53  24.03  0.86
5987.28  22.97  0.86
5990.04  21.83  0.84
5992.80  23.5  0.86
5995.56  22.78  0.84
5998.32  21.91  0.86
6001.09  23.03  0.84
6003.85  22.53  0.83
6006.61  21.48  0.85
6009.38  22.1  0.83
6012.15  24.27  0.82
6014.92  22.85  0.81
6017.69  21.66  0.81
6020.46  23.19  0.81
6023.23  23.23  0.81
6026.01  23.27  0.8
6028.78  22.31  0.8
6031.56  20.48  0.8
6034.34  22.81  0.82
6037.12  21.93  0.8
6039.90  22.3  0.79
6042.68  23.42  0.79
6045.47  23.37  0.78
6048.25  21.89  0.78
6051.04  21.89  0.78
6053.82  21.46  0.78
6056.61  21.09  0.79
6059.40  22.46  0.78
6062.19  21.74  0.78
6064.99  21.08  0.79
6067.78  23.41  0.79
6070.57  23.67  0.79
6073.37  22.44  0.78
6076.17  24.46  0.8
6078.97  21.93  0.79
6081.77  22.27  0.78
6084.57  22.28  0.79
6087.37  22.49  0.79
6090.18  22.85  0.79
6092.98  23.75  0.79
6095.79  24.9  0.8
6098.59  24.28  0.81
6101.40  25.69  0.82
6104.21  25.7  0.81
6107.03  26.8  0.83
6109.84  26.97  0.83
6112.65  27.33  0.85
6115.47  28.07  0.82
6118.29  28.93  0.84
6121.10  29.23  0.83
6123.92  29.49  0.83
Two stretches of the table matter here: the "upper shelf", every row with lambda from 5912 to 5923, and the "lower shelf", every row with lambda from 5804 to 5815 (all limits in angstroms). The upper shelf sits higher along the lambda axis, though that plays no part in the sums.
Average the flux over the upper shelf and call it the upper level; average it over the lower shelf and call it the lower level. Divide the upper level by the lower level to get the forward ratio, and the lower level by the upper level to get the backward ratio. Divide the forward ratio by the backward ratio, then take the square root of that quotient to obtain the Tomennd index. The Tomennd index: 0.96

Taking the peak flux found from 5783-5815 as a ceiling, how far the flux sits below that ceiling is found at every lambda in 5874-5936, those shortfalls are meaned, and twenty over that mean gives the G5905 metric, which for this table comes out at 3.1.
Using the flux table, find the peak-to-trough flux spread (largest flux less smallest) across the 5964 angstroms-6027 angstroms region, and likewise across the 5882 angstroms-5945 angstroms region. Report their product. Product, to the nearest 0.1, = 29.1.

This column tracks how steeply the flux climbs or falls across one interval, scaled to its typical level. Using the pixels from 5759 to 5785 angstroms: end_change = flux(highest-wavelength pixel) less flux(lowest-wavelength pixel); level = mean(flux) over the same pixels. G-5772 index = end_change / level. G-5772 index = -0.07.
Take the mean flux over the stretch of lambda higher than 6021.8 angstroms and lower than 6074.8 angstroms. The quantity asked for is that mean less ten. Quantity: 12.3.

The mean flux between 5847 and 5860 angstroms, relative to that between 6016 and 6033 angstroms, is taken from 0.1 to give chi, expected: -1.01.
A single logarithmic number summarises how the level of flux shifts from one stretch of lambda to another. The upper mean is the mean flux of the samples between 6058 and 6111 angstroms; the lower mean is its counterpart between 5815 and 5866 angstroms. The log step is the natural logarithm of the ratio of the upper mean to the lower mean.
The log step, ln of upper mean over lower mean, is -0.10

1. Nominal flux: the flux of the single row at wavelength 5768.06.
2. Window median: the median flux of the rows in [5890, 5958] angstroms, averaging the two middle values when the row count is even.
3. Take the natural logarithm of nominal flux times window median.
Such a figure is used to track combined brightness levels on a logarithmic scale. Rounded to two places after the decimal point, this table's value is 6.63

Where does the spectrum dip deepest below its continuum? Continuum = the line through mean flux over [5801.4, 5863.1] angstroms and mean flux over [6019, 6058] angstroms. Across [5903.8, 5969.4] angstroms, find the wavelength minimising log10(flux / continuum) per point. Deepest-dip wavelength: 5965.27 angstroms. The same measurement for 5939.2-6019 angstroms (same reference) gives 5981.77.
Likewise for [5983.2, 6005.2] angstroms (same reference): 5990.04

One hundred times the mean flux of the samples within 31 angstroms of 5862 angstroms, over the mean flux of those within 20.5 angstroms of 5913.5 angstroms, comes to 94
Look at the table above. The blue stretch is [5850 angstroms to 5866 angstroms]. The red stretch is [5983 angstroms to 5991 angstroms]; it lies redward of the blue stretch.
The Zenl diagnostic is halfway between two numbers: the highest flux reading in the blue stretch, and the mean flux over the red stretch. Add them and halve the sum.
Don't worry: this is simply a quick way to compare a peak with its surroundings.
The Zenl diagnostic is 24.3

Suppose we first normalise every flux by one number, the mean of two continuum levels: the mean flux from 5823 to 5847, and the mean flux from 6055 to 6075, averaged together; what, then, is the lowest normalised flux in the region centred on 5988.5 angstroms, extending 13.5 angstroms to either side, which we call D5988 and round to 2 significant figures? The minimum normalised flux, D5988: 0.87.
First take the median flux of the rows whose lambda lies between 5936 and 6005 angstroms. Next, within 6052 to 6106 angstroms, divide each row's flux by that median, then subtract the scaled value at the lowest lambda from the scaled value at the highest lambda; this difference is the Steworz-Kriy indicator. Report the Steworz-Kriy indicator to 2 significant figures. 0.18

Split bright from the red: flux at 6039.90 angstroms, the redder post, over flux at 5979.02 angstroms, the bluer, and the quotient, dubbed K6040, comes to 0.915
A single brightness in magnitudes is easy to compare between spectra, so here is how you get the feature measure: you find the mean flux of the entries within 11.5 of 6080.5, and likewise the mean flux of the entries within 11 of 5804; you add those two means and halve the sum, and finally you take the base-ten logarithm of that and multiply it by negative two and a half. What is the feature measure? -3.55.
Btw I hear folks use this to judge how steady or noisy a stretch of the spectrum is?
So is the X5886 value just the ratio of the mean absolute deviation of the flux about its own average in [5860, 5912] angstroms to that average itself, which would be 0.0410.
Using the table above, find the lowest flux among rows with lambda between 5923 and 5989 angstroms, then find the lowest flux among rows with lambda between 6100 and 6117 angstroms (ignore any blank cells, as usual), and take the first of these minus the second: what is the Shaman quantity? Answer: -4.2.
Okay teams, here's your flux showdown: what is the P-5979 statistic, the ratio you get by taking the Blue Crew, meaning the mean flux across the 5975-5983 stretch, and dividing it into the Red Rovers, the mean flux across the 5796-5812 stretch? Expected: 1.28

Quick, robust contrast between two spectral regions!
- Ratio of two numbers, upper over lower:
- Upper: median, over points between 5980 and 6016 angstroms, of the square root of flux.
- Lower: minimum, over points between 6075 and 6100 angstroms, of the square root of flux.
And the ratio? 1.02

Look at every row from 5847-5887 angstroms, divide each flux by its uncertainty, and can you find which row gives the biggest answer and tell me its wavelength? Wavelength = 5883.42 angstroms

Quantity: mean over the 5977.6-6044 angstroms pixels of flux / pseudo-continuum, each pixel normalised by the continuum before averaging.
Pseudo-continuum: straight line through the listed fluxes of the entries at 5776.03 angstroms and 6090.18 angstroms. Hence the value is 0.902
